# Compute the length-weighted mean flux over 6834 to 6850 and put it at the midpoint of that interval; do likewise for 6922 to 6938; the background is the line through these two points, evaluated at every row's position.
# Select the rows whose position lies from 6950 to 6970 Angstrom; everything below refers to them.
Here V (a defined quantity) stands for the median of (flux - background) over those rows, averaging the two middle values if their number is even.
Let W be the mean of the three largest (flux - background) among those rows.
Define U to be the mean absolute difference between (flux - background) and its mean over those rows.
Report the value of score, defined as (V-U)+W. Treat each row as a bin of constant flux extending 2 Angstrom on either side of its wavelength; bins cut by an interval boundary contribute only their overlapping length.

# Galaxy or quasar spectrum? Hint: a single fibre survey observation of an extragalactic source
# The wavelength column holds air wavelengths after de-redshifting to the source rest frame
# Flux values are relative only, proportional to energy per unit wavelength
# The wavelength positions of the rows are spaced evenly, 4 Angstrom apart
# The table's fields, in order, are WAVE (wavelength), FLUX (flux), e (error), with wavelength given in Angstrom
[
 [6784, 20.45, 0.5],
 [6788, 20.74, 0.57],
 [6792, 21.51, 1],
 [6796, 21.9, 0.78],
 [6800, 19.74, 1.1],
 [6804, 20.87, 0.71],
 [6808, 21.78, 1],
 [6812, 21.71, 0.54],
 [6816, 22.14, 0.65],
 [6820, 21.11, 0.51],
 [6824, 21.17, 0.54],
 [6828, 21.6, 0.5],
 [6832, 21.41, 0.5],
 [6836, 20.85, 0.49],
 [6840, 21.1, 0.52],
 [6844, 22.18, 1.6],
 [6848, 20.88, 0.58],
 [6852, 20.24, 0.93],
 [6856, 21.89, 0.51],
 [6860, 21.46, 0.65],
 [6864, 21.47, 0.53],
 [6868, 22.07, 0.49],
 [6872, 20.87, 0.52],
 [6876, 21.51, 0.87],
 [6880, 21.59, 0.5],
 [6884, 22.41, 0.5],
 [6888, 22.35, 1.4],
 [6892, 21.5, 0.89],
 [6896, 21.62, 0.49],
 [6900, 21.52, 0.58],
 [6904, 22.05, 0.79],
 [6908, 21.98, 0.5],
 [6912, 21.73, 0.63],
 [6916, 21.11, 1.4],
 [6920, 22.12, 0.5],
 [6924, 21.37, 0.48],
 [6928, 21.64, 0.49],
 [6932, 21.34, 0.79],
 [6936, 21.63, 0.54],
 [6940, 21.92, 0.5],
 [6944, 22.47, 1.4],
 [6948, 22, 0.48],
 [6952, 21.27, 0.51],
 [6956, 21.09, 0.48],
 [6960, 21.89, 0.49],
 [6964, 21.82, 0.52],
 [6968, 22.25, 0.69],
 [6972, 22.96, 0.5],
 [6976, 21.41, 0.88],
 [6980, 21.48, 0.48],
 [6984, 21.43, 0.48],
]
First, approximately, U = 0.37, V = 0.23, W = 0.4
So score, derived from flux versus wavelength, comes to 0.26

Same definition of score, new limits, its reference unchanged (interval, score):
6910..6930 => 0.23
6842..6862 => 0.11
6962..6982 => 0.47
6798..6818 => 0.51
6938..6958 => 0.52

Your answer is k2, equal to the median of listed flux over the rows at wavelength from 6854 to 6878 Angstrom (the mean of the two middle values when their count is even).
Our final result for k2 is 21.5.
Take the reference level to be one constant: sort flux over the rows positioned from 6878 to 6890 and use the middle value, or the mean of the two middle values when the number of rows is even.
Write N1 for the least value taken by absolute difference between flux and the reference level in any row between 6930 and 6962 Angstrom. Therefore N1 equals 0.12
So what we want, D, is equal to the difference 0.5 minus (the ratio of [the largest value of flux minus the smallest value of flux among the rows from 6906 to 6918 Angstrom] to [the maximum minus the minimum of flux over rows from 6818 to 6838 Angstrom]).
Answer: -0.66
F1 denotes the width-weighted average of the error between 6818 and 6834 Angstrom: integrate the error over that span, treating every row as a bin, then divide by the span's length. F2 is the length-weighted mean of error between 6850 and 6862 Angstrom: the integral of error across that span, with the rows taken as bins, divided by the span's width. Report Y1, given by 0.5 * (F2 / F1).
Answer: 0.68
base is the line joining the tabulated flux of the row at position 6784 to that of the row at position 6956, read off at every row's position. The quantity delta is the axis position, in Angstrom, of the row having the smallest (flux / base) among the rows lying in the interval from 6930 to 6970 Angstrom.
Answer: 6956 Angstrom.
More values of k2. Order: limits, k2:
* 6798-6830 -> 21.4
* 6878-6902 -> 21.6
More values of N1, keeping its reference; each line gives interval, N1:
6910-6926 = 0.23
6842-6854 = 0.17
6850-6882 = 0.28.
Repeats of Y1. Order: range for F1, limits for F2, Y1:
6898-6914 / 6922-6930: 0.39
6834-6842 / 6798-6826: 0.71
